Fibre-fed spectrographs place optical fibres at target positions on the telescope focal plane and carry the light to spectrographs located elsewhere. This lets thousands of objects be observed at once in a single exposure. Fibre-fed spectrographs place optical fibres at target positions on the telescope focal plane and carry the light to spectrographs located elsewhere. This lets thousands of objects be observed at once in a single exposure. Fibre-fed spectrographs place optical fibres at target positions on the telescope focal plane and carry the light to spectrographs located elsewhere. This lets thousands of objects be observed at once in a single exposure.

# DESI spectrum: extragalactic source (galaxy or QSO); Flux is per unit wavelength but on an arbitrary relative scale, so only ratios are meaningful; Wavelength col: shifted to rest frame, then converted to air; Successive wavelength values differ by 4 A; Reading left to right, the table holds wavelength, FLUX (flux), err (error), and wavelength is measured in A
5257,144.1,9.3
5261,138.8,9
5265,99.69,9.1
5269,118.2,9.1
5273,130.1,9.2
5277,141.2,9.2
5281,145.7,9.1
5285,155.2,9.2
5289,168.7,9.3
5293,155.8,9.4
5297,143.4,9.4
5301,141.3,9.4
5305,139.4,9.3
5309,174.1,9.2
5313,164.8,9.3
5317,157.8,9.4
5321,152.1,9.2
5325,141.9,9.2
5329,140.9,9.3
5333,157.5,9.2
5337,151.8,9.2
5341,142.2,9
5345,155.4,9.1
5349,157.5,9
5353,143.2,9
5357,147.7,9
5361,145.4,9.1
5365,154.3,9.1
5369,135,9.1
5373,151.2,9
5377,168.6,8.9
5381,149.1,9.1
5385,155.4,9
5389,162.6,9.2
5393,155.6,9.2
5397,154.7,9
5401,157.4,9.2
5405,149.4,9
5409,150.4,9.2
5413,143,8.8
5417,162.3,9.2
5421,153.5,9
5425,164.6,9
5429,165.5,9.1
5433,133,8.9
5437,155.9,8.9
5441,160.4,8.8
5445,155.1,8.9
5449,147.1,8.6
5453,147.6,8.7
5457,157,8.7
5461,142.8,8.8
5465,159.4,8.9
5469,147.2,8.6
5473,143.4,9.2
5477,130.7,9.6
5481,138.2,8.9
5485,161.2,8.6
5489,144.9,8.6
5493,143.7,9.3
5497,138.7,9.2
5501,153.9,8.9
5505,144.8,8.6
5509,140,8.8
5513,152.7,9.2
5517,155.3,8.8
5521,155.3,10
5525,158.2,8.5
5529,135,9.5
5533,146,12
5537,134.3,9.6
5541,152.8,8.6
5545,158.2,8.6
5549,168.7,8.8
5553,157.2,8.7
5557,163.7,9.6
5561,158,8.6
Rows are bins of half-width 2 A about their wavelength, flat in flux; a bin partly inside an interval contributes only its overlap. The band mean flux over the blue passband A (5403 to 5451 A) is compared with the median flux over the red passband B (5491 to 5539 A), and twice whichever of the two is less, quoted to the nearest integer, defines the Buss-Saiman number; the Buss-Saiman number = 291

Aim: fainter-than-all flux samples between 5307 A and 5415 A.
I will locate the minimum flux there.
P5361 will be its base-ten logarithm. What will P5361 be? 2.13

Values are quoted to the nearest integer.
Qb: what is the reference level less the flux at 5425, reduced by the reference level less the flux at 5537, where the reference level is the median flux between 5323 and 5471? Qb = -30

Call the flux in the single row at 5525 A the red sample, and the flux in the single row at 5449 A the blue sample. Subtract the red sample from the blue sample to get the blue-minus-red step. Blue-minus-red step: -11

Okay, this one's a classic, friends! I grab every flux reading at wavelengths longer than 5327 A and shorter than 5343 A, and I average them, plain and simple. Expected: 148.1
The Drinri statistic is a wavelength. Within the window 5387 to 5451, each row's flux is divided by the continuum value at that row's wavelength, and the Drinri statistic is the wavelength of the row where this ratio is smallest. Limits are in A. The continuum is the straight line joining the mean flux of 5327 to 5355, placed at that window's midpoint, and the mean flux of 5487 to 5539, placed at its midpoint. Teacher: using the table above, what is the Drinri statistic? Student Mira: 5433 A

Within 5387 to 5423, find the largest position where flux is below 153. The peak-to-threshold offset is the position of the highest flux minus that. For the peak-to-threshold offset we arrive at -24 A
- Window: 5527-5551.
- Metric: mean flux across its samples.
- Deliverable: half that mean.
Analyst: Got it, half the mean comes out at 74.6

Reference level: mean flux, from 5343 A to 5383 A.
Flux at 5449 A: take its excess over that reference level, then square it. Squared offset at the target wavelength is 13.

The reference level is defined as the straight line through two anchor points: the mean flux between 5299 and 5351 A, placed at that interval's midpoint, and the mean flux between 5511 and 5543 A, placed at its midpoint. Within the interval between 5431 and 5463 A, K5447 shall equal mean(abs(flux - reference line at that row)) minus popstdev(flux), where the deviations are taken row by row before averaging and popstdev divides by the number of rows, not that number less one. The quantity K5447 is -1.3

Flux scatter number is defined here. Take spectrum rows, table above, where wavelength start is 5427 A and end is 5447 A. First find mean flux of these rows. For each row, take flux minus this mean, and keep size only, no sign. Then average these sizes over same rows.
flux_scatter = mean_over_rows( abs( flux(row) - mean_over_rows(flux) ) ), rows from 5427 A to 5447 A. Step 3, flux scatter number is 8.4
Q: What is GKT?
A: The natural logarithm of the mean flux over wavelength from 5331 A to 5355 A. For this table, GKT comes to 5.02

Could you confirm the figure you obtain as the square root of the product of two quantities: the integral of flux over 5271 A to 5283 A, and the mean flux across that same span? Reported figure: 482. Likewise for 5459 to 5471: 519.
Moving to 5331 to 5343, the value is 521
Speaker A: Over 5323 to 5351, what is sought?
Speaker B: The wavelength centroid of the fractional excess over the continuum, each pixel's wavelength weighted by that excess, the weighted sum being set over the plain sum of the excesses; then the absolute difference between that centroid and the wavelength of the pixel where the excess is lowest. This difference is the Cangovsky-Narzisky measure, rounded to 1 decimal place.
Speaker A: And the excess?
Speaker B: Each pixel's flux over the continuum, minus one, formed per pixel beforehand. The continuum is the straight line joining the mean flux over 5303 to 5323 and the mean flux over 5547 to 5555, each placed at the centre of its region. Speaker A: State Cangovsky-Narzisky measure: 4.1 A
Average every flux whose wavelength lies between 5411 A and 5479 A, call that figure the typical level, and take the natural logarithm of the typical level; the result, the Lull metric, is 5.02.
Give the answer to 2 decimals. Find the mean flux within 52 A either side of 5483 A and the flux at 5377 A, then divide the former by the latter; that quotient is 0.88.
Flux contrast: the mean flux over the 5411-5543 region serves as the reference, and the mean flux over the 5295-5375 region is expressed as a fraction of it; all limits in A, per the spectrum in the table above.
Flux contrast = 1.00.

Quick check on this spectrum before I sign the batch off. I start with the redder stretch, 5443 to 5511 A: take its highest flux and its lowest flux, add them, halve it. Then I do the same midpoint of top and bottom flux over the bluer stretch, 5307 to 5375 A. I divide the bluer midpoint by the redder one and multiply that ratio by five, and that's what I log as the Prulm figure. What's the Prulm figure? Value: 5.29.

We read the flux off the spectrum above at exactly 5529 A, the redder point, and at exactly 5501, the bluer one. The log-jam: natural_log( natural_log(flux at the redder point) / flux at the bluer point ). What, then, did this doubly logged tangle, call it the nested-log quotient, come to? -3.45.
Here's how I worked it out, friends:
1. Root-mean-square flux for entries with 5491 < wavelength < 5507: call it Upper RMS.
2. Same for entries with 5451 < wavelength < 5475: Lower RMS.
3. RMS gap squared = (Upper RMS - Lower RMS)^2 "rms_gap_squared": 19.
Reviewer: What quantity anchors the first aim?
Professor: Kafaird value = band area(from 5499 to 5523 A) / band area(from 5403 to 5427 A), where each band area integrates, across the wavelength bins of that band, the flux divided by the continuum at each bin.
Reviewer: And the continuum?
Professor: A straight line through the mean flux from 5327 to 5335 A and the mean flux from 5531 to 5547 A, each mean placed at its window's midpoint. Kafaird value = 0.98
